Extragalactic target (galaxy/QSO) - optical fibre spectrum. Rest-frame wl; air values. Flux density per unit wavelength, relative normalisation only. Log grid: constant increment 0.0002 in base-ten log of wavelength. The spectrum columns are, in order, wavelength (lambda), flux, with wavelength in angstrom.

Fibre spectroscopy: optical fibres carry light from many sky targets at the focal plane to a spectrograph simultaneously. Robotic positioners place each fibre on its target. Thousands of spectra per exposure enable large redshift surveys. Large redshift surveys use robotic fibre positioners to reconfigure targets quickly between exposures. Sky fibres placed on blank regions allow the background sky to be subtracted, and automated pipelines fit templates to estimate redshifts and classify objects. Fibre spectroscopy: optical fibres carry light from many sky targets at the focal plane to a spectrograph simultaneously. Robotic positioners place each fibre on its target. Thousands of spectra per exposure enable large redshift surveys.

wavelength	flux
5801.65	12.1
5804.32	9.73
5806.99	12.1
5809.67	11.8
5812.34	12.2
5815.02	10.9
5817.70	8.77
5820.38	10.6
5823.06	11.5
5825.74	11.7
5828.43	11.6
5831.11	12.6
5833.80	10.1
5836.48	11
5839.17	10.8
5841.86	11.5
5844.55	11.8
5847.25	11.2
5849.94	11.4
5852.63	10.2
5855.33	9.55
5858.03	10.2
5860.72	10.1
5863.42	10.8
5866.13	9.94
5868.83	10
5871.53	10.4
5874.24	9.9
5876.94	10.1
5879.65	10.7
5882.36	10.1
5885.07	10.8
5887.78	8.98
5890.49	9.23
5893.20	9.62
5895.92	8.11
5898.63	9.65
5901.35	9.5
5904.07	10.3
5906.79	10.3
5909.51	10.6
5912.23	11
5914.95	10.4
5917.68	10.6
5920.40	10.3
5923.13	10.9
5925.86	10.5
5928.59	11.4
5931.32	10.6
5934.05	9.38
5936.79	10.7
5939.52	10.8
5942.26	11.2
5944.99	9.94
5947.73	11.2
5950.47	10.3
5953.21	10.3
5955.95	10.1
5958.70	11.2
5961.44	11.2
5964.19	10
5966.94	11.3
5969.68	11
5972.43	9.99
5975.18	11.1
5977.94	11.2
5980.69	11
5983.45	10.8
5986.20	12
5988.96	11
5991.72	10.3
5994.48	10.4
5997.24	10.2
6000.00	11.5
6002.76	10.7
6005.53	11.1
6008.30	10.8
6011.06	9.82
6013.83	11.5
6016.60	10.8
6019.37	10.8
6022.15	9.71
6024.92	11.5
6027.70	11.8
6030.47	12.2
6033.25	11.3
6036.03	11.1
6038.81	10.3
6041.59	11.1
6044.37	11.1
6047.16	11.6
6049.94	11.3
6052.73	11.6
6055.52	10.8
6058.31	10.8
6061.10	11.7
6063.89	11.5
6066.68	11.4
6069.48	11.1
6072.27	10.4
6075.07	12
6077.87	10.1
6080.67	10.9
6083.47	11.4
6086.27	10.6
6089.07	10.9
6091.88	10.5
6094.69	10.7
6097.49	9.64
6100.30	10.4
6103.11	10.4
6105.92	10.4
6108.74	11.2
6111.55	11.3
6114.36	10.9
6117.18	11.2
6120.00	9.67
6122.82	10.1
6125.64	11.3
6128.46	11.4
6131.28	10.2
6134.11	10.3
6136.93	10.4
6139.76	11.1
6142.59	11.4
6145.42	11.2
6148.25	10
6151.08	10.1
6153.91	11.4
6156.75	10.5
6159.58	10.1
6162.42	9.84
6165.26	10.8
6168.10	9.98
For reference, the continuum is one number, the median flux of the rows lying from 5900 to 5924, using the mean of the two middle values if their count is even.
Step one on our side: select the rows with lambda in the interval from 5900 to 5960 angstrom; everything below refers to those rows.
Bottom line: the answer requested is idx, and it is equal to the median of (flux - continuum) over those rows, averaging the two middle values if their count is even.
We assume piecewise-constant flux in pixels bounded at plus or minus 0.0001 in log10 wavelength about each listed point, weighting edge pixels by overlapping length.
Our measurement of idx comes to 0.15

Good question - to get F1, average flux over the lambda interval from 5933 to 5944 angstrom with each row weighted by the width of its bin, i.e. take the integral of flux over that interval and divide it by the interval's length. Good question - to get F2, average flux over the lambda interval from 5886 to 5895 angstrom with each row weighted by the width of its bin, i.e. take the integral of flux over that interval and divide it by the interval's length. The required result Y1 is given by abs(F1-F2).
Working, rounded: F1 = 10.5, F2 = 9.3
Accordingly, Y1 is 1.24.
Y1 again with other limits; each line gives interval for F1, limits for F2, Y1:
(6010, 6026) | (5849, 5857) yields 0.37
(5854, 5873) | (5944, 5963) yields 0.47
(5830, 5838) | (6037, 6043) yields 0.45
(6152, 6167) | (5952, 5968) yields 0.17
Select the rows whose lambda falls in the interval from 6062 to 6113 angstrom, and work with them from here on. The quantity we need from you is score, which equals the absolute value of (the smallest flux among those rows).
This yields 9.6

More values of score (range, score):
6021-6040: 9.7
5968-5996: 10.0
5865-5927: 8.1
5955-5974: 10.0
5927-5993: 9.4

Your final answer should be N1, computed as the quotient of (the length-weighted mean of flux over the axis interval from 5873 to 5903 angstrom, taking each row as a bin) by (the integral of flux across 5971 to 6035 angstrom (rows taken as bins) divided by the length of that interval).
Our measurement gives 0.89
